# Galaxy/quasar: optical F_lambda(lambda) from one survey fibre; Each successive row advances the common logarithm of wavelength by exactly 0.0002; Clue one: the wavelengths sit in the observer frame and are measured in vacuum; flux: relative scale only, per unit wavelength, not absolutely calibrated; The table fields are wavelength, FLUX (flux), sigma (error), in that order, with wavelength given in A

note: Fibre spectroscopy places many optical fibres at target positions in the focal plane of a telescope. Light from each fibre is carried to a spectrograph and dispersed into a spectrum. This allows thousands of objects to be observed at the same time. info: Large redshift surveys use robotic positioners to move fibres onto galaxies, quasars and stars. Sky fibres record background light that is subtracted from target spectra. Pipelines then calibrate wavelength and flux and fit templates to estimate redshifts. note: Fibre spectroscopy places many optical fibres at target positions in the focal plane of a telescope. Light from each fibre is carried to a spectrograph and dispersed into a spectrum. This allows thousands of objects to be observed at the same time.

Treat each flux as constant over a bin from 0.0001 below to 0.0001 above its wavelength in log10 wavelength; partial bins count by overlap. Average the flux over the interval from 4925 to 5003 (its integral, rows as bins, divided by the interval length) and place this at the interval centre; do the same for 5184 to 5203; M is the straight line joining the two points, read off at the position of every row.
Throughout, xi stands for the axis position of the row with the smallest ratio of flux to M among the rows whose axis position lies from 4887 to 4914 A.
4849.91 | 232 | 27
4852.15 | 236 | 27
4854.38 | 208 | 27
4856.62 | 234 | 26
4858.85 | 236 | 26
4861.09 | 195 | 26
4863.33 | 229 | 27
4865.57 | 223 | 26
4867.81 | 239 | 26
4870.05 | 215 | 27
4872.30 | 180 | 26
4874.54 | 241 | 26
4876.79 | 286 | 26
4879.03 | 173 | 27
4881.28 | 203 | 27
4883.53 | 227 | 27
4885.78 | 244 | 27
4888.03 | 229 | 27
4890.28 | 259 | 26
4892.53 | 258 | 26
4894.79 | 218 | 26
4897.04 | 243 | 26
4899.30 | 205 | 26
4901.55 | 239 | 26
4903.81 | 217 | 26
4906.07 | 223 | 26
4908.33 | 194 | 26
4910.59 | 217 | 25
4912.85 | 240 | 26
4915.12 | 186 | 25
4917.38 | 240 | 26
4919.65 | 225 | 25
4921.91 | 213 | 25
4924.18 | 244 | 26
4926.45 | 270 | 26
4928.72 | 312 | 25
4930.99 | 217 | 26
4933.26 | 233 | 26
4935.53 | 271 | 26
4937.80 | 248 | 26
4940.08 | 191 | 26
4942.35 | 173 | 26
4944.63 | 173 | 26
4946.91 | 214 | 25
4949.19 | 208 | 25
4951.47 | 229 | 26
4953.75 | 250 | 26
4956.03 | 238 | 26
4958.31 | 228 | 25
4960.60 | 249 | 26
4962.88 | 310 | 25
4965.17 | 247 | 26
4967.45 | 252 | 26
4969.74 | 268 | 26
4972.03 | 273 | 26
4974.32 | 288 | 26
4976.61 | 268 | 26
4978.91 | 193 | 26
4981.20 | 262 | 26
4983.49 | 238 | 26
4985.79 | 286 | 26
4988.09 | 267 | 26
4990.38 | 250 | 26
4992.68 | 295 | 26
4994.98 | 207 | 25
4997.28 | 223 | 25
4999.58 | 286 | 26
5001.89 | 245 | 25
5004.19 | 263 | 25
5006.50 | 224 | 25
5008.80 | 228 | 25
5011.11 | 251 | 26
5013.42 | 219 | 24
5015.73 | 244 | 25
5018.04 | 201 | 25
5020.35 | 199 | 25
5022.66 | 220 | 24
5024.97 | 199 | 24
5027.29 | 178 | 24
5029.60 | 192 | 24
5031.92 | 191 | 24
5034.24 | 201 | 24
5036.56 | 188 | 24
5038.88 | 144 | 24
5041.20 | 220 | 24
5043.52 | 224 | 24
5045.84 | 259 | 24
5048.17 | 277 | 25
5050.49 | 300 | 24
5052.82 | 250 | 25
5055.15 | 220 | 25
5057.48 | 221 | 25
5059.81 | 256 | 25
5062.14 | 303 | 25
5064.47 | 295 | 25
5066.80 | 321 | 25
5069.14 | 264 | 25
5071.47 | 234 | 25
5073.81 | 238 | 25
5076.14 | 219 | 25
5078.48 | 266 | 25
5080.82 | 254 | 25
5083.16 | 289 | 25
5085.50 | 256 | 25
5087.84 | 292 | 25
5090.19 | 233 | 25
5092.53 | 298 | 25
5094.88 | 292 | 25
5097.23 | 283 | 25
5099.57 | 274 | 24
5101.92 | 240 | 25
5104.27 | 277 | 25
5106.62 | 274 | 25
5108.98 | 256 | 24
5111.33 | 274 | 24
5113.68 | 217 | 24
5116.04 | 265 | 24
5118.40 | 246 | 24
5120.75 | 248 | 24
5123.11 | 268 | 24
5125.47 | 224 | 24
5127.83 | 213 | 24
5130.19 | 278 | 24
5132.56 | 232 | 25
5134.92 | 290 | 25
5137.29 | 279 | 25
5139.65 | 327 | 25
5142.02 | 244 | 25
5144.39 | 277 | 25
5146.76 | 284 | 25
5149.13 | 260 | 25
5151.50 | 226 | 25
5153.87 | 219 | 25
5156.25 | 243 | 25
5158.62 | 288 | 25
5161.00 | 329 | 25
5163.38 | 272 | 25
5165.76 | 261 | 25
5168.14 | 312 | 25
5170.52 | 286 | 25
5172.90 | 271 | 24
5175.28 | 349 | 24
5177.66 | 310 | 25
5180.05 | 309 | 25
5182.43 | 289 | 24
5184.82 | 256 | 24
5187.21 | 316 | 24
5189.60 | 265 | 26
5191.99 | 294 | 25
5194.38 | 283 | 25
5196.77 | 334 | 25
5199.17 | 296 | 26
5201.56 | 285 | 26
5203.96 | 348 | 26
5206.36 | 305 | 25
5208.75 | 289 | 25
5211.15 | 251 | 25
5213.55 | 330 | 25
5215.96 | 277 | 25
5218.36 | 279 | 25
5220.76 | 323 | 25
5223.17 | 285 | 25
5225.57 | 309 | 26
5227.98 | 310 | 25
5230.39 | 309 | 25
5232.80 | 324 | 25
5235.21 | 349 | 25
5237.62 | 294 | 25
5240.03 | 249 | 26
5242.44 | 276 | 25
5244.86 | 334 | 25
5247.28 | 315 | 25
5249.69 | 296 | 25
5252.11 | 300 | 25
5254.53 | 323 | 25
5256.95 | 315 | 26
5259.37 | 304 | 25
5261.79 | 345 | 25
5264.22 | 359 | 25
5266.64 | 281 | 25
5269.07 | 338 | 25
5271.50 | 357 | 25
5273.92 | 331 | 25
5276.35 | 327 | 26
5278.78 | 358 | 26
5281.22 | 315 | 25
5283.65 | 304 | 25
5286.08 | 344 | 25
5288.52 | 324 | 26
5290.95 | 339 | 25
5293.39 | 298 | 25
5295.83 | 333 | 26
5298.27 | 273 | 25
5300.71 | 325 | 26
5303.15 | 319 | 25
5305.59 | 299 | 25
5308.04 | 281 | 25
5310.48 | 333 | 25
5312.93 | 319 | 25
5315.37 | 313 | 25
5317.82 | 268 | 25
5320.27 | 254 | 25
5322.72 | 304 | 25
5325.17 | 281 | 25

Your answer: 4908.33 A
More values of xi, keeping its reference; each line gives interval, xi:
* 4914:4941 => 4915.12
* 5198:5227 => 5211.15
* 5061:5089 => 5076.14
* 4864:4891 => 4879.03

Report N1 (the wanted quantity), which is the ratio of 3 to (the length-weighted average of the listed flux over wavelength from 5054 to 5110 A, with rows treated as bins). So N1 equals 0.0113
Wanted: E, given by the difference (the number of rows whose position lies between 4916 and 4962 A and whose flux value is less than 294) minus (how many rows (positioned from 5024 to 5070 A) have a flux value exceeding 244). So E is 10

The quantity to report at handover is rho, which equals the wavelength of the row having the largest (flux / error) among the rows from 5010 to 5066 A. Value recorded 5050.49 A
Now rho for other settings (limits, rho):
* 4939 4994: 4962.88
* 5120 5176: 5175.28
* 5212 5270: 5264.22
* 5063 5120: 5066.80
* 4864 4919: 4876.79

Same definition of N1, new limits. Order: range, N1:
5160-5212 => 0.0101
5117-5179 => 0.0111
